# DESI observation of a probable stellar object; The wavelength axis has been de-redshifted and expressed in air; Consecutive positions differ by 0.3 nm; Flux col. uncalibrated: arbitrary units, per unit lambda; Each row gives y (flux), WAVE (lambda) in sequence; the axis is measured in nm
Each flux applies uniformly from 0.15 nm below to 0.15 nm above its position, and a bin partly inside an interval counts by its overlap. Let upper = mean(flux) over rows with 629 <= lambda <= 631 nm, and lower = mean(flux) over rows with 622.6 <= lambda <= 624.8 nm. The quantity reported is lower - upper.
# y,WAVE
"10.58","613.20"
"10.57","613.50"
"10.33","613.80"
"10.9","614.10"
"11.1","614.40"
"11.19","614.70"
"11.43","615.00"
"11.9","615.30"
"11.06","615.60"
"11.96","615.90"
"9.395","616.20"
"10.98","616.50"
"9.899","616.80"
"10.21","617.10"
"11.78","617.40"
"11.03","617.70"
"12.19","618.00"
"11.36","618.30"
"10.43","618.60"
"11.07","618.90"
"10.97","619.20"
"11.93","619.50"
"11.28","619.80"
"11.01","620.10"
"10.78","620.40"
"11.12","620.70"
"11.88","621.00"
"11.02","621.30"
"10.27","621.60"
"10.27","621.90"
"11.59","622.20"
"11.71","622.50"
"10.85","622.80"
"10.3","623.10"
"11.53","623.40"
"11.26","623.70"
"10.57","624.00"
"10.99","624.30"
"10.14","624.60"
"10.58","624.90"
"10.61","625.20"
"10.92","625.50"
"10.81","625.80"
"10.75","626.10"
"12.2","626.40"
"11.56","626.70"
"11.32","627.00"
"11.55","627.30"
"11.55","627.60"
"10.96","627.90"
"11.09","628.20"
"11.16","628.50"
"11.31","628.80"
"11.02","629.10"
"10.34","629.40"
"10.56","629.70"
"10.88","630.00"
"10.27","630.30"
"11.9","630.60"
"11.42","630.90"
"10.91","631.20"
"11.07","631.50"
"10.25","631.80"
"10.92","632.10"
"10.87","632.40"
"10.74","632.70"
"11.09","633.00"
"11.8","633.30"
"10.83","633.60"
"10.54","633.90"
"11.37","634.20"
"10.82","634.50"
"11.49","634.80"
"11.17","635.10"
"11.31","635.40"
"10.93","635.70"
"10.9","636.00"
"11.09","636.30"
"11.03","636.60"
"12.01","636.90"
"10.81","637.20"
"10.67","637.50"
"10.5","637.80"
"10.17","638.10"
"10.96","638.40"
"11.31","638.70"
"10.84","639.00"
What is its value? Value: -0.1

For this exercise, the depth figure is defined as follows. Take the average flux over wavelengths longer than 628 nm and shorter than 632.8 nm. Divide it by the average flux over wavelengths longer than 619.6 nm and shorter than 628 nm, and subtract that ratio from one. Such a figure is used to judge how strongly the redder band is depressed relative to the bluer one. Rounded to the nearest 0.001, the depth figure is 0.012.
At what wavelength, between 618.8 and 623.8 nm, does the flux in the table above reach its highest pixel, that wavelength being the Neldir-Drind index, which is 619.50 nm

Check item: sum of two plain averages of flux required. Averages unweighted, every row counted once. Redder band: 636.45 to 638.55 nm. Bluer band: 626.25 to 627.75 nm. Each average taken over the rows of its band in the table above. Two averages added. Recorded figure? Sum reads 22.5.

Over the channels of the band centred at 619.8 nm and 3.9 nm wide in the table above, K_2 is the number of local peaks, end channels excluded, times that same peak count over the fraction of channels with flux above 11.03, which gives 17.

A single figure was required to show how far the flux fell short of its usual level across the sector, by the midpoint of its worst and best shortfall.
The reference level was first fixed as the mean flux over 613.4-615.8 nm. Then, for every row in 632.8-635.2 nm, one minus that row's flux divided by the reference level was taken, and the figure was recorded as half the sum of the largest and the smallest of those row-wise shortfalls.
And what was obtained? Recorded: -0.01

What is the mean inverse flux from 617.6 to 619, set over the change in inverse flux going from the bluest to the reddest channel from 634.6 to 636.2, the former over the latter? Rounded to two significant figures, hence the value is 19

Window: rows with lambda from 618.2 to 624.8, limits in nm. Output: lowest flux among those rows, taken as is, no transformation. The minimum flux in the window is 10.14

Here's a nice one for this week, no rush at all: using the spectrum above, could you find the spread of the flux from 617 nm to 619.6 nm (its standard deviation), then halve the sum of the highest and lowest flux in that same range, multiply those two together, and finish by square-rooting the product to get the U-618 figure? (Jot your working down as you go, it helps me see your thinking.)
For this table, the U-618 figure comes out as 2.7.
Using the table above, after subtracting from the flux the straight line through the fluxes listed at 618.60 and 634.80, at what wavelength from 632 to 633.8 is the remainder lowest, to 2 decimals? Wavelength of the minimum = 632.70 nm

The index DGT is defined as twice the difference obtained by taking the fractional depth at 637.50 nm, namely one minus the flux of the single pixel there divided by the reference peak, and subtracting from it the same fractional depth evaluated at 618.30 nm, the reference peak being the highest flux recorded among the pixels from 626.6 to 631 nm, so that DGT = 0.116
